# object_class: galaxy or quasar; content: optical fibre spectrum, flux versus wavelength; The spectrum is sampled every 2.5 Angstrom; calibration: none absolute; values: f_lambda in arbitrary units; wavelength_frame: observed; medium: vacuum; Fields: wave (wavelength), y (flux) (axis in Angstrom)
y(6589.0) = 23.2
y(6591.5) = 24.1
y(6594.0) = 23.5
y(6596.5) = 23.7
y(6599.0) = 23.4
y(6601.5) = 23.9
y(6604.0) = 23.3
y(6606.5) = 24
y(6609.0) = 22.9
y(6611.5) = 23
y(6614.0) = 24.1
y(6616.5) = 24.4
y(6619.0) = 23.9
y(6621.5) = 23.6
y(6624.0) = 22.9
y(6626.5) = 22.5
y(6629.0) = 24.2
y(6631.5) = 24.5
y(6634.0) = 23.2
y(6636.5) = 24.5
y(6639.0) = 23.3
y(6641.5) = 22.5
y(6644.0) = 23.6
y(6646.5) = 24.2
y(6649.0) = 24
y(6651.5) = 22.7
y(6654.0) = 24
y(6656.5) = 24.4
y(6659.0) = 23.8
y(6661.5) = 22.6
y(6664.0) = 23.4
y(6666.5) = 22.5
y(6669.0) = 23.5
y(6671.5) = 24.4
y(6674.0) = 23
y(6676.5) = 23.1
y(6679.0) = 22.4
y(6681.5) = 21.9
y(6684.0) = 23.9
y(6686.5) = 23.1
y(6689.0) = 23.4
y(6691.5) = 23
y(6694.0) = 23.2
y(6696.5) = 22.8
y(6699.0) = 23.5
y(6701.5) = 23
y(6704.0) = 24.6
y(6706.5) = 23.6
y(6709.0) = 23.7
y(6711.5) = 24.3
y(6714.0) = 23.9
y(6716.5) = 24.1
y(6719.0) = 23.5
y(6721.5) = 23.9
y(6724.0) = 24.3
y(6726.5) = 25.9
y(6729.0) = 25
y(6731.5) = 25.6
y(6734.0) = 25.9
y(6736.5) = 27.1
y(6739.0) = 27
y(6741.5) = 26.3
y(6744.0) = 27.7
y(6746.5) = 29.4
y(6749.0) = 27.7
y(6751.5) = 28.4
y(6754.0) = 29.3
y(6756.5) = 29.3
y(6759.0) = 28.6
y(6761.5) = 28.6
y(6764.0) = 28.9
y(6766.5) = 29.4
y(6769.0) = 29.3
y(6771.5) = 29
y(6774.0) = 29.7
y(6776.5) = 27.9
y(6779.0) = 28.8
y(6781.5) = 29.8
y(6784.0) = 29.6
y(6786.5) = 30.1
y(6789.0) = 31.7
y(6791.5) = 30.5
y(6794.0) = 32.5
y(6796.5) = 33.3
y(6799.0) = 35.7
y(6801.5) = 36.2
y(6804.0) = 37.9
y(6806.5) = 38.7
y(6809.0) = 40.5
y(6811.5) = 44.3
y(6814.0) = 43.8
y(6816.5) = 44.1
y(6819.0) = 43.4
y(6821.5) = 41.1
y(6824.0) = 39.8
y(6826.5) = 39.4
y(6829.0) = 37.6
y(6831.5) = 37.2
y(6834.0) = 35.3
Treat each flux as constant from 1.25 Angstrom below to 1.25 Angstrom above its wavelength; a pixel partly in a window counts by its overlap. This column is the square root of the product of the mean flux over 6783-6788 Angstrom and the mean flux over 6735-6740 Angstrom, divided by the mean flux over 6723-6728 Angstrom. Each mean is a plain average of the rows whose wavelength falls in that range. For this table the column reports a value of 1.13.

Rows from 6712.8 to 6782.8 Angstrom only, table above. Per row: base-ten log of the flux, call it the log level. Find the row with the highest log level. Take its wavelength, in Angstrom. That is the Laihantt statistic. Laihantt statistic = 6781.5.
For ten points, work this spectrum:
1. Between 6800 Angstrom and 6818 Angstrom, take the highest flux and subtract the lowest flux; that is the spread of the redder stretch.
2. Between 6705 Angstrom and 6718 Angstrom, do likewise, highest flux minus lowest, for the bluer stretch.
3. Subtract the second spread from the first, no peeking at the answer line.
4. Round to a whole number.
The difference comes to 7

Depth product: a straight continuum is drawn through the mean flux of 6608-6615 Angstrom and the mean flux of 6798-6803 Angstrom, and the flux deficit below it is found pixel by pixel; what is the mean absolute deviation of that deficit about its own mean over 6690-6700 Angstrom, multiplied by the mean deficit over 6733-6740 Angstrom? 1.0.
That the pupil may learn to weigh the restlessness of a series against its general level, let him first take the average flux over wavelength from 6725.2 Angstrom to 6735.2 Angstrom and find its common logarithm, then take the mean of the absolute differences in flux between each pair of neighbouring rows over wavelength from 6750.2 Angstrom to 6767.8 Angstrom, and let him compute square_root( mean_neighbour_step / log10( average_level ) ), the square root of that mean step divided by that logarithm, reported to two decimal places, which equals 0.53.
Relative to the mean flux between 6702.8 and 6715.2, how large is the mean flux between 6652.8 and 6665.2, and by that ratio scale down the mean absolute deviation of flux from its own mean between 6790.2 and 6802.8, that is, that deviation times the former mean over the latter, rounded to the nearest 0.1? 1.9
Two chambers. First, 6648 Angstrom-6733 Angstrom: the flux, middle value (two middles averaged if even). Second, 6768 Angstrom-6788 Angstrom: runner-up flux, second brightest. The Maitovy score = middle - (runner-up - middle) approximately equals 17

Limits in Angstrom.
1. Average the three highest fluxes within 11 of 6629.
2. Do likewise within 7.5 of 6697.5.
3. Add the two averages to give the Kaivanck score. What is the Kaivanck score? 48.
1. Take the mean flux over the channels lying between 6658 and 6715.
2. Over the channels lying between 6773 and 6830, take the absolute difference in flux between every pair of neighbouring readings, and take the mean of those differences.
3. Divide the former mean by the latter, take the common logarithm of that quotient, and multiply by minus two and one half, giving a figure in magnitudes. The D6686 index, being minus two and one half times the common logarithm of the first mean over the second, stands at -3.15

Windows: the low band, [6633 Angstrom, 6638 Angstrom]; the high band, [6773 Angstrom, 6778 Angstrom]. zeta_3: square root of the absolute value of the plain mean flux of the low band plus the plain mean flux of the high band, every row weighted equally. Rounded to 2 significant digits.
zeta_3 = 7.3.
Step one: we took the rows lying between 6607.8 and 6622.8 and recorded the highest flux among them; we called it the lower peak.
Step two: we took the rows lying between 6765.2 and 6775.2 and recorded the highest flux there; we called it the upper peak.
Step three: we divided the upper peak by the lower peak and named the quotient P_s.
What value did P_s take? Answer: 1.22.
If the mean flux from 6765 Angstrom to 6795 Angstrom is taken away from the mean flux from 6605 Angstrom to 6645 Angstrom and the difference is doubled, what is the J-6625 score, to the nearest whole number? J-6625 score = -13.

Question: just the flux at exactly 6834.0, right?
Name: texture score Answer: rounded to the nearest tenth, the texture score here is 35.3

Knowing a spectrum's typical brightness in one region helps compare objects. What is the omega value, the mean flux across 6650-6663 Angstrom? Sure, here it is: 23.5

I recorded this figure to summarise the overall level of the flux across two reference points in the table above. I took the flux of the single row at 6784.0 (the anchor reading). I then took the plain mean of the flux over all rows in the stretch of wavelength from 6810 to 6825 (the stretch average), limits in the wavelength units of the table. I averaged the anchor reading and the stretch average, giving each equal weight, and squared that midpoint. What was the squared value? 1309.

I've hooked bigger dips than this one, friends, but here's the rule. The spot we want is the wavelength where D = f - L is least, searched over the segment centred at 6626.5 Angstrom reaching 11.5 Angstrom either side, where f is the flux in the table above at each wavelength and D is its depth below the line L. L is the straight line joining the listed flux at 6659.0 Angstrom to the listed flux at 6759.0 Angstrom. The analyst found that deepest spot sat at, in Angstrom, 6626.5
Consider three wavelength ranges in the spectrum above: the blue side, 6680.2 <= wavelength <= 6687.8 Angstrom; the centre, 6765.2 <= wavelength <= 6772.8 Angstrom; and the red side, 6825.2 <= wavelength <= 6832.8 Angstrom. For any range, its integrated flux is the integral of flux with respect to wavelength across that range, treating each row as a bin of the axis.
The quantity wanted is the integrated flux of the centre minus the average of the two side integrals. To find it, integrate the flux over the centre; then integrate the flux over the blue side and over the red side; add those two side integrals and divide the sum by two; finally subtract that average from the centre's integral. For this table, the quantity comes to -10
